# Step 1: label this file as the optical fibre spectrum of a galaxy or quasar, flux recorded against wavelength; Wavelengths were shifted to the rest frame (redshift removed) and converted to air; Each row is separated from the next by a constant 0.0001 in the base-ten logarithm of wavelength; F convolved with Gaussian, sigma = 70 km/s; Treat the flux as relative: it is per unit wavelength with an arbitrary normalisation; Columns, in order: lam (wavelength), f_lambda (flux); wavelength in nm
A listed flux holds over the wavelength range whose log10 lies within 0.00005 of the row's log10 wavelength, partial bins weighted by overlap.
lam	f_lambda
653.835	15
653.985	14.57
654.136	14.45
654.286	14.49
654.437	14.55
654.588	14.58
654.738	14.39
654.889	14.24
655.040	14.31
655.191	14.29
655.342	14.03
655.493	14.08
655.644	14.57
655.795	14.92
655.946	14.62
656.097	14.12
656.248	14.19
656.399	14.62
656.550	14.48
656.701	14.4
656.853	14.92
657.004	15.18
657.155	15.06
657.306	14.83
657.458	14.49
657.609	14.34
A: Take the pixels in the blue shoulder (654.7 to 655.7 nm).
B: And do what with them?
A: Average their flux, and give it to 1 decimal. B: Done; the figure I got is 14.3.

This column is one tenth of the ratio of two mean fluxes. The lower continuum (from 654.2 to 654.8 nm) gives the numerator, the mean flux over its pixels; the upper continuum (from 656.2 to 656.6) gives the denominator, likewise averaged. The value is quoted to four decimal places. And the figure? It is 0.1005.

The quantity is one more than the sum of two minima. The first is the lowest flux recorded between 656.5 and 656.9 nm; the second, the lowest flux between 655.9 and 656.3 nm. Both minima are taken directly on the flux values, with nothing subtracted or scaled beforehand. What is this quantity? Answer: 29.5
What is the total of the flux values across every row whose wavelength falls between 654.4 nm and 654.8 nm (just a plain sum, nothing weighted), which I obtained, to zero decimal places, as 44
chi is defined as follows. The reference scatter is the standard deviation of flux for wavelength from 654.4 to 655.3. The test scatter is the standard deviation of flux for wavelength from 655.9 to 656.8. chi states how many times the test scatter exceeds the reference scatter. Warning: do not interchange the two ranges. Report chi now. 1.5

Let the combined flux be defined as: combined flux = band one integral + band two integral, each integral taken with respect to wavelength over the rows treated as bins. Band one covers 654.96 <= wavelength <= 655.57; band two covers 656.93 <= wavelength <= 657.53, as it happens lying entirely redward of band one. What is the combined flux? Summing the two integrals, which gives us 17.6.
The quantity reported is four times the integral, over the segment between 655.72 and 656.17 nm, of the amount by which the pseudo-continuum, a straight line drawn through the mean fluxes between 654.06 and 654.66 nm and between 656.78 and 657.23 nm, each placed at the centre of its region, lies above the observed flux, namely 0.52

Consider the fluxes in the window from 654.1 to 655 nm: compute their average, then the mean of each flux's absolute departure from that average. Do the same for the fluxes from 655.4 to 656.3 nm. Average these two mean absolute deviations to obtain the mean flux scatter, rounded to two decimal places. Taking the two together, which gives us 0.19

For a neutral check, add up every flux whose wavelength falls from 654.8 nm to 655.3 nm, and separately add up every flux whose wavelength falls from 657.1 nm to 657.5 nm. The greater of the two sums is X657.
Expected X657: 44.4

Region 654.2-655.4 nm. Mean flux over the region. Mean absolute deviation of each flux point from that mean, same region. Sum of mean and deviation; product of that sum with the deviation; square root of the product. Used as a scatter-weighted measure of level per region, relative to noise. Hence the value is 1.44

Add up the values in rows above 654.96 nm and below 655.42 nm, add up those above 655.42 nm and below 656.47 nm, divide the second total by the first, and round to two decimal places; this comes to 2.37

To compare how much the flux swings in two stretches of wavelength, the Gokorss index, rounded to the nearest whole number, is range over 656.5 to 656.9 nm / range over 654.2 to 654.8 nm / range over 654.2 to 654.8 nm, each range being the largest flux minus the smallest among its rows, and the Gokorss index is 14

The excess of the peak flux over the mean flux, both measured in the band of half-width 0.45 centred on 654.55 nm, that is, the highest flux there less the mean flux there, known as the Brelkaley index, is 0.13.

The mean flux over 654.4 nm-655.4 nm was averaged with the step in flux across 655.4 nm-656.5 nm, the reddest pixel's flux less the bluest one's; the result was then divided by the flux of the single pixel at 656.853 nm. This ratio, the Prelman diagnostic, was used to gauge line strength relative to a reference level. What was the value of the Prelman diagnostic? 0.499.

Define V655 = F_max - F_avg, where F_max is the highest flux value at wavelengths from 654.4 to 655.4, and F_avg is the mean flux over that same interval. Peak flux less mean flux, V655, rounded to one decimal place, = 0.2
